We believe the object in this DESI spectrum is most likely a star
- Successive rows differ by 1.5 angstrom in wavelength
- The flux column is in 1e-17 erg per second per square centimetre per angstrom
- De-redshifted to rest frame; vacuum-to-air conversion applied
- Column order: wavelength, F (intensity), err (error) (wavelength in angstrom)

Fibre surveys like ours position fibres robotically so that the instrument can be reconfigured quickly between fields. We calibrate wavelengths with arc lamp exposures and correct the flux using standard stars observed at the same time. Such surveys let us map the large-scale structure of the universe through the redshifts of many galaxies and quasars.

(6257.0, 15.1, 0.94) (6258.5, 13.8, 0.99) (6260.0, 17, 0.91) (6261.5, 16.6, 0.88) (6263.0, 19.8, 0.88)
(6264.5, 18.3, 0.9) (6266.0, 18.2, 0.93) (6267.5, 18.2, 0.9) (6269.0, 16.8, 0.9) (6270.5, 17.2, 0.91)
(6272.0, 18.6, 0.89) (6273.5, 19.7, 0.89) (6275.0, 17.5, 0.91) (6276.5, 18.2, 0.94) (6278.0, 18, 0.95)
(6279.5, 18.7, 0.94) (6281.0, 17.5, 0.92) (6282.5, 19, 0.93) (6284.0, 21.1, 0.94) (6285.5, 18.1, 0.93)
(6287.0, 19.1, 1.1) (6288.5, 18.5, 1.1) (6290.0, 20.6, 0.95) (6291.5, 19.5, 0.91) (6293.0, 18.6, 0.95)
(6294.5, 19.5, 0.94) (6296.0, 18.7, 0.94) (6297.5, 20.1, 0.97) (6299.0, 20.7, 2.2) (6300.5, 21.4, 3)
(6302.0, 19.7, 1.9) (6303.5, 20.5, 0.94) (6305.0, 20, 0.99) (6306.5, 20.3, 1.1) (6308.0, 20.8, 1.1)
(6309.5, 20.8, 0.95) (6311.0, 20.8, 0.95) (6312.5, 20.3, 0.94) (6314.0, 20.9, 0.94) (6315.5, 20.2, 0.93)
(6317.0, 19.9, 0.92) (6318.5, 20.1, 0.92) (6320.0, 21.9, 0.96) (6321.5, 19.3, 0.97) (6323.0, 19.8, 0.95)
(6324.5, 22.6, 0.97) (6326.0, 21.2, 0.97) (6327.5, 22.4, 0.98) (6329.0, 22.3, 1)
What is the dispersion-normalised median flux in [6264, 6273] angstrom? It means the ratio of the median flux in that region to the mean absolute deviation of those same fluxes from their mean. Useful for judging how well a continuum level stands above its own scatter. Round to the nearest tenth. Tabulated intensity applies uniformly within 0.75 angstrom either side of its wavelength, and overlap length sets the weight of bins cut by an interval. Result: 30.9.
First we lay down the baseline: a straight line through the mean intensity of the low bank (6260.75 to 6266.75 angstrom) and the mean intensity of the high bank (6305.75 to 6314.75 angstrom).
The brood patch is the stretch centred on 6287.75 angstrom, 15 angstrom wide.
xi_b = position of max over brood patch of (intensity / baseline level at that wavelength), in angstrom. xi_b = 6284.0 angstrom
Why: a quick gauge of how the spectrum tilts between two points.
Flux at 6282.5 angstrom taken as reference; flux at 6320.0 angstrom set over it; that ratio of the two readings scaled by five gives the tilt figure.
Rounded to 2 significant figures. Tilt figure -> 5.8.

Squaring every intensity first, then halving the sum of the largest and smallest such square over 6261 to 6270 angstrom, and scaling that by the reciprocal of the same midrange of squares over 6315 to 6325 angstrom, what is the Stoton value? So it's 0.76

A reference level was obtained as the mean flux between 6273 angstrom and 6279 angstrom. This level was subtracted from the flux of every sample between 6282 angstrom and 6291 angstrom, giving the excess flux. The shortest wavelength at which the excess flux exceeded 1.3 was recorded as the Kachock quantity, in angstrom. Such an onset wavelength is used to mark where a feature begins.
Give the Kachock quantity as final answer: 6284.0 angstrom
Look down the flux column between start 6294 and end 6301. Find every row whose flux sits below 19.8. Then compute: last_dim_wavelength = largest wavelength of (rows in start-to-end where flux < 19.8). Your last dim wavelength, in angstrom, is 6296.0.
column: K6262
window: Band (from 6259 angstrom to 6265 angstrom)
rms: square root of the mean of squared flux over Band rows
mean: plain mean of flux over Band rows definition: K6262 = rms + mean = 36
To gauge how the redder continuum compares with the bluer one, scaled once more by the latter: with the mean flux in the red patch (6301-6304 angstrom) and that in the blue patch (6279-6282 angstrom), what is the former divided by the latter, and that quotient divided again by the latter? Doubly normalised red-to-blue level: 0.061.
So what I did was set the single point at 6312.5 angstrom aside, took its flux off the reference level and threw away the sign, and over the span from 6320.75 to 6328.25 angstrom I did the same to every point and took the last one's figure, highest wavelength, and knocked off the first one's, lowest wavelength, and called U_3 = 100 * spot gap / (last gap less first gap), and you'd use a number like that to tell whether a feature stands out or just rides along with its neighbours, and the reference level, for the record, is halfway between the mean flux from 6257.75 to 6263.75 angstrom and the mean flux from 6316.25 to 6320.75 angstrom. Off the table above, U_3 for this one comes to 51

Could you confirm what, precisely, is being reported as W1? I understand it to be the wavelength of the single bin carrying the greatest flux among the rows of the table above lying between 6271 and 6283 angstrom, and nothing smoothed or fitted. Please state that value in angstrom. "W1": 6273.5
